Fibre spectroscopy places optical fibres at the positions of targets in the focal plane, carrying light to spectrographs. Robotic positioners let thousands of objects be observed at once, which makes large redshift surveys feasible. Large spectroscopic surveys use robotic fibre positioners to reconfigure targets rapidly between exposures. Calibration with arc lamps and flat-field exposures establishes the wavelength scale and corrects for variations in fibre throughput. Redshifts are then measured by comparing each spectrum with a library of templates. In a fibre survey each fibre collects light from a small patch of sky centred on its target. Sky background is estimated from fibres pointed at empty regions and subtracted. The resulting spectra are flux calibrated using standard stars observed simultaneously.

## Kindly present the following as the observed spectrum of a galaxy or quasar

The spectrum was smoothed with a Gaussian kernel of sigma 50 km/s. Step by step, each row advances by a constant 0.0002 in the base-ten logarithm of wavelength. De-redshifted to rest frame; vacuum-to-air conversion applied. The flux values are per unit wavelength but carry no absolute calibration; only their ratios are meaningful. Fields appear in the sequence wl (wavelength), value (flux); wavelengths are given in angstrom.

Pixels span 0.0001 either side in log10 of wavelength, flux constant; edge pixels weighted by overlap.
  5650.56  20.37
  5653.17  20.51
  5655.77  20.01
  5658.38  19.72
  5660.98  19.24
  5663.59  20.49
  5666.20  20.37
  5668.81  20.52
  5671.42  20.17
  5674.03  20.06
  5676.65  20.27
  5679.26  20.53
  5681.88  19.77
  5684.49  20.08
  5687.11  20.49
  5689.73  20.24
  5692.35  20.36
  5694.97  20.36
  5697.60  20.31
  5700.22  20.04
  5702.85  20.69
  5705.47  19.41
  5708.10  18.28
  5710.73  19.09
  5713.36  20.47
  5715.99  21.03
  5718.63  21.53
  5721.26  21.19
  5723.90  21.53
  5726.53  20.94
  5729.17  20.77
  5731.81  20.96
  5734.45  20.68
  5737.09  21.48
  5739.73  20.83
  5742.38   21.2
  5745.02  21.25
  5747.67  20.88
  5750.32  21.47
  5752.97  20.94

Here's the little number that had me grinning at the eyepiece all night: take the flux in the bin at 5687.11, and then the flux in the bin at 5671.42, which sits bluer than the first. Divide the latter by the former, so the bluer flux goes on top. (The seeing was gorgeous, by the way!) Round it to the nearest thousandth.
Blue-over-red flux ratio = 0.984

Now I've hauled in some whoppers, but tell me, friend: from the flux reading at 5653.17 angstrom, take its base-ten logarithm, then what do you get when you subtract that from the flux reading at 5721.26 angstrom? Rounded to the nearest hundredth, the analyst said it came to 19.88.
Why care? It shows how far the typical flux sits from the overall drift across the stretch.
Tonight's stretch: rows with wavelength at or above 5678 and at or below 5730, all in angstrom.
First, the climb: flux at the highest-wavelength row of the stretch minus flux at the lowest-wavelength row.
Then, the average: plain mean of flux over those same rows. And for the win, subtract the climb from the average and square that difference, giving 405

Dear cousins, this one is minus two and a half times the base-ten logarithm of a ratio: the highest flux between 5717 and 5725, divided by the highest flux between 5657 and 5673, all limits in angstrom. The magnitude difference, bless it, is -0.05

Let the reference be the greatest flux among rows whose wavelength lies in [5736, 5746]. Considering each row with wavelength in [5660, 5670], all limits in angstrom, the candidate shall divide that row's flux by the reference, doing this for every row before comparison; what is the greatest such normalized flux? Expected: 0.96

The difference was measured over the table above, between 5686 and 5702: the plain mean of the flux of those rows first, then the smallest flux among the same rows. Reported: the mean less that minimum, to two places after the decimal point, 0.26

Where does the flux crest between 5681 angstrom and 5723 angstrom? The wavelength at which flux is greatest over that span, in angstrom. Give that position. 5718.63 angstrom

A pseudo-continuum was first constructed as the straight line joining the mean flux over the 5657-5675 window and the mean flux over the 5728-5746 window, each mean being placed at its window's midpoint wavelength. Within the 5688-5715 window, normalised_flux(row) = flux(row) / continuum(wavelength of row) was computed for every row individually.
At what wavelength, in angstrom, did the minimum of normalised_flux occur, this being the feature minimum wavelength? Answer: 5708.10 angstrom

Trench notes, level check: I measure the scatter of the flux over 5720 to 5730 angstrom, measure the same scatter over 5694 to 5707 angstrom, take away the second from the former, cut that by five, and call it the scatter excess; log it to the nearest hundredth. -0.03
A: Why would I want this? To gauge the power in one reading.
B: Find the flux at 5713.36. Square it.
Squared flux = 419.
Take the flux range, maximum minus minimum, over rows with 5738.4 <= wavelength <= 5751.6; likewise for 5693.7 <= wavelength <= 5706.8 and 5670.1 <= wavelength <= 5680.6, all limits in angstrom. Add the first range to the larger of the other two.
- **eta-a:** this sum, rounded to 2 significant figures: 1.9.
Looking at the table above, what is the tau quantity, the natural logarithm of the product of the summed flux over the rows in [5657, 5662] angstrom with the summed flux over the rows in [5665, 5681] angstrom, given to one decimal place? 8.5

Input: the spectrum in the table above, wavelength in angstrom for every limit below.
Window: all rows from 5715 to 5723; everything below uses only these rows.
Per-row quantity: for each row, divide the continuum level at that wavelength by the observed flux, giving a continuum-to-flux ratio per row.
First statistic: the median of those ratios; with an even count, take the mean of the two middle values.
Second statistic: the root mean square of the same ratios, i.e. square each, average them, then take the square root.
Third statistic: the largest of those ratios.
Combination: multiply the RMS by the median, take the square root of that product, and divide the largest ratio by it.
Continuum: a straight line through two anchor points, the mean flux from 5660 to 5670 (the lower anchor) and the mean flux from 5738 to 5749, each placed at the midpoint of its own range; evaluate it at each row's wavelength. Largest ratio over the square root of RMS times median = 1.01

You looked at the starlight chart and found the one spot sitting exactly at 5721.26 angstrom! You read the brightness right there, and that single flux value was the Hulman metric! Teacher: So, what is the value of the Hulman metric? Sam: 21.19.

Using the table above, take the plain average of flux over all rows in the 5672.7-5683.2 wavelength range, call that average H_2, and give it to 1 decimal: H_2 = 20.2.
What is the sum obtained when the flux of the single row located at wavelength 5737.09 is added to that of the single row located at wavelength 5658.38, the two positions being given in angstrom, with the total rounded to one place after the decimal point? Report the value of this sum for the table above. 41.2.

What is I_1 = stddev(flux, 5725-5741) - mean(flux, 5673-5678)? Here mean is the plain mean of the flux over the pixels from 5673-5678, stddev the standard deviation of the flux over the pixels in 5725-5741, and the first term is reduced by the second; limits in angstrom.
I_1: -19.9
